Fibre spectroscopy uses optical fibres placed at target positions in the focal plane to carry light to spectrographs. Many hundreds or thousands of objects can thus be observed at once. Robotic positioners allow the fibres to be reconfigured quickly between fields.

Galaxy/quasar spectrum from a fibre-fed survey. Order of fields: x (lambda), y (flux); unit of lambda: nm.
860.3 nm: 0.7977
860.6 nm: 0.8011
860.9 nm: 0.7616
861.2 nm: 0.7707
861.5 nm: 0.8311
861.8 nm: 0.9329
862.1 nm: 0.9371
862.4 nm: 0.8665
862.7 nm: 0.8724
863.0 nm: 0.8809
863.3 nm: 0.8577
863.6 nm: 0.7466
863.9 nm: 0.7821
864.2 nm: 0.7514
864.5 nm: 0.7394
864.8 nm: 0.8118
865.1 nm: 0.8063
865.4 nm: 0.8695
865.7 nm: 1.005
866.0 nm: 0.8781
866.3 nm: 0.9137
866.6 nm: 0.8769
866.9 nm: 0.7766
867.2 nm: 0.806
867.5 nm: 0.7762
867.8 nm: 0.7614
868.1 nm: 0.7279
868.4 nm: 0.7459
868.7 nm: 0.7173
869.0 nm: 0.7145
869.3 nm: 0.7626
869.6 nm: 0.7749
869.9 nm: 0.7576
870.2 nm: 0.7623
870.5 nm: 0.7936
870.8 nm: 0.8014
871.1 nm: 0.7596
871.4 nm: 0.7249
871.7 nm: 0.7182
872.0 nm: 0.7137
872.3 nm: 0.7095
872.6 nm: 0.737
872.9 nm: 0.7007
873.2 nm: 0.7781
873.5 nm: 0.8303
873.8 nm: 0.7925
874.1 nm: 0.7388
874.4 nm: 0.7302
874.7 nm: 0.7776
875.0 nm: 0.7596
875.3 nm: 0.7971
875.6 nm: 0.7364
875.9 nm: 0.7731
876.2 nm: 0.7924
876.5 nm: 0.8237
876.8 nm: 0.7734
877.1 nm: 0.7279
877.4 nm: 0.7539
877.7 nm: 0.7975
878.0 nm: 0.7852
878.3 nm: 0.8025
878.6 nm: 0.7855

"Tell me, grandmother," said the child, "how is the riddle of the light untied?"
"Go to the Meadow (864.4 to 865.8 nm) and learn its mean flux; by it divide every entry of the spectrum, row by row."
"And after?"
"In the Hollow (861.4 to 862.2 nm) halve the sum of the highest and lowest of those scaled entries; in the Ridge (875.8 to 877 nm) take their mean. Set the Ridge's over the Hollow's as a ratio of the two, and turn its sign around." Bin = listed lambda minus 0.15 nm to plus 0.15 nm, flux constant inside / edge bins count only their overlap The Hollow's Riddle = -0.89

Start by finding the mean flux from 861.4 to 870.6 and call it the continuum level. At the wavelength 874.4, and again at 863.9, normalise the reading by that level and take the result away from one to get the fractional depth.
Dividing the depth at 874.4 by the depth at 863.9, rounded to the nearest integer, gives 3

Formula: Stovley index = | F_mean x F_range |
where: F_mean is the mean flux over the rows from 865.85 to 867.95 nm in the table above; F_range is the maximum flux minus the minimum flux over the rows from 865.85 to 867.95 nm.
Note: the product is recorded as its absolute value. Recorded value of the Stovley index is 0.13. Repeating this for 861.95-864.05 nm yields 0.16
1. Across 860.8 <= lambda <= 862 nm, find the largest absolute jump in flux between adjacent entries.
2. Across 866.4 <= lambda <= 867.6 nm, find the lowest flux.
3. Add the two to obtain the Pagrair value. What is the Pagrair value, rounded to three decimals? 0.878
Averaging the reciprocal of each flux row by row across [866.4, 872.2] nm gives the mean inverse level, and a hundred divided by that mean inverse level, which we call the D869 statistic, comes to 76.0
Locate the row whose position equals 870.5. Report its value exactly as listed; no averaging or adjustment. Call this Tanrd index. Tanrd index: 0.7936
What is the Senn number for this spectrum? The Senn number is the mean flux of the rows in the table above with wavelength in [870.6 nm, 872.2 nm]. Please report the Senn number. 0.744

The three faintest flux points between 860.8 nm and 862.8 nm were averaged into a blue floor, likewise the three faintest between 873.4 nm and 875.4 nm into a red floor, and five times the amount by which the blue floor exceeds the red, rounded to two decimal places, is 0.22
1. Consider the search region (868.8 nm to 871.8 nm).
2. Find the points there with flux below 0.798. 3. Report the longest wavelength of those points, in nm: 871.7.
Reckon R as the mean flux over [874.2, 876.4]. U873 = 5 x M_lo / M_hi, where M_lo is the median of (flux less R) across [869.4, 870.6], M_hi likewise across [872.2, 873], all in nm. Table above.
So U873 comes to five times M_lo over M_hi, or 0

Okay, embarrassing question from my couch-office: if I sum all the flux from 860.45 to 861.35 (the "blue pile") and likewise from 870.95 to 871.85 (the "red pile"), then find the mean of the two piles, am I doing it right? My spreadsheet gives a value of 2.27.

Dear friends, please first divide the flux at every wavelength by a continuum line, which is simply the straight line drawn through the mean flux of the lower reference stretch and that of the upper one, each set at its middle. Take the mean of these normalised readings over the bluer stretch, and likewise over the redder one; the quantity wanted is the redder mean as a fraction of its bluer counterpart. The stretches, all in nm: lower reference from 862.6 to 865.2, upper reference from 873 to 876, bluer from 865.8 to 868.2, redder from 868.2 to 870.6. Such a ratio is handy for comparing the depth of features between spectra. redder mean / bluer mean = 0.93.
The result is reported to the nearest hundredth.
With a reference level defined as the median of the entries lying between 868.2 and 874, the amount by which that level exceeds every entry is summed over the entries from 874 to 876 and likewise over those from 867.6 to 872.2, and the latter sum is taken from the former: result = -0.14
